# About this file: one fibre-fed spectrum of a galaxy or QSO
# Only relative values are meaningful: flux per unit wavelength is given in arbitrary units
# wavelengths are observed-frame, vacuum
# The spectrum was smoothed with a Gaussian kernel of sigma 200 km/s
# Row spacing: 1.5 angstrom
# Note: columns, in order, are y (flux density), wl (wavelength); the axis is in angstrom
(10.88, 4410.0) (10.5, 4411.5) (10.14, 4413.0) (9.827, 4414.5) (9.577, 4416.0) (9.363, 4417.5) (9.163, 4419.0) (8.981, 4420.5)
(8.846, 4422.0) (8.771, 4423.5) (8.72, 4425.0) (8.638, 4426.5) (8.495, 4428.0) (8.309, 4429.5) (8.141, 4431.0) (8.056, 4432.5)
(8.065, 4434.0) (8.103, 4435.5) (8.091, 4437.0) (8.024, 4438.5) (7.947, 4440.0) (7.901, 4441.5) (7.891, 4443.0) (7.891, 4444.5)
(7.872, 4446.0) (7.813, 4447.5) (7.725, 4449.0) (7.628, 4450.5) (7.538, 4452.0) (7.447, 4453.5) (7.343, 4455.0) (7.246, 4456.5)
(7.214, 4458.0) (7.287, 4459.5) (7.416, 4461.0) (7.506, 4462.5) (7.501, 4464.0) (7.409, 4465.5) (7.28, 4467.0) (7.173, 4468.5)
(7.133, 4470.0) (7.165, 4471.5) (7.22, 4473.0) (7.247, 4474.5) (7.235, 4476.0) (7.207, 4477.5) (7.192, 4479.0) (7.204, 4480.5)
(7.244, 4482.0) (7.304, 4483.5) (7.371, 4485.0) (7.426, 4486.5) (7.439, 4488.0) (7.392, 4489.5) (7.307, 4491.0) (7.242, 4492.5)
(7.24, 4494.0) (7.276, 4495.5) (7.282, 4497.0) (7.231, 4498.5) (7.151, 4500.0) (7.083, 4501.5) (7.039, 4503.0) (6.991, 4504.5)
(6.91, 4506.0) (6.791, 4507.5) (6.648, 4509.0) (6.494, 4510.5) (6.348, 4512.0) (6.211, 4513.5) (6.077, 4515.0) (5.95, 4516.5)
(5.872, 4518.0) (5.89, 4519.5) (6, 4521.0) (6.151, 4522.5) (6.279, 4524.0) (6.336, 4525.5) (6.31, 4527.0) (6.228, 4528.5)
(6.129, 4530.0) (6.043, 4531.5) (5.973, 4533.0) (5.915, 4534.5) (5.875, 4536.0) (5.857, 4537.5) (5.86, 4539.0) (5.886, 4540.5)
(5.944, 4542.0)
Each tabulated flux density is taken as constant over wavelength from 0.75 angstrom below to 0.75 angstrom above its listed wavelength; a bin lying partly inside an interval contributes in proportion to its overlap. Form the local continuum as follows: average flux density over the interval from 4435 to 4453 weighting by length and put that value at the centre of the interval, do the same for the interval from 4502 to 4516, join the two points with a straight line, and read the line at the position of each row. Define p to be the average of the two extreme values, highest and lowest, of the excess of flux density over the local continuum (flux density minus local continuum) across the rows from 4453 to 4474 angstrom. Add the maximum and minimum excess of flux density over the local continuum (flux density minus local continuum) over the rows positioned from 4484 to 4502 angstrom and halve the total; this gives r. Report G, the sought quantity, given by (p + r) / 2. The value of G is 0.10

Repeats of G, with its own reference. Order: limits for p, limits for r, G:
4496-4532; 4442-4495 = -0.02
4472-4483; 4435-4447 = 0.03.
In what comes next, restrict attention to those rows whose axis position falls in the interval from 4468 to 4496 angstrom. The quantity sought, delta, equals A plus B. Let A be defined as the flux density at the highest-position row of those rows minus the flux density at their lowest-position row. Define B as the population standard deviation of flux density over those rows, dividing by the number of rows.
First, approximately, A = 0.1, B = 0.09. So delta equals 0.2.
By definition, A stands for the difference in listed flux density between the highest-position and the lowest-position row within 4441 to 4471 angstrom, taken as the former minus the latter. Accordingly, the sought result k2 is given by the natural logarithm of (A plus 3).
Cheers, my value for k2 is 0.80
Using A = -0.8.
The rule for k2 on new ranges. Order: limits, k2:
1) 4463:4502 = 0.95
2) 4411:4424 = 0.24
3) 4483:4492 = 1.10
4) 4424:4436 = 0.87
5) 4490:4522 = 0.53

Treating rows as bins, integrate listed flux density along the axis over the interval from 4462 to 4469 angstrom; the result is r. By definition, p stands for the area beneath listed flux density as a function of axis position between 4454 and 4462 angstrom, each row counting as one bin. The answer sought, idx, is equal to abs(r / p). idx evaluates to 0.88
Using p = 58.5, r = 52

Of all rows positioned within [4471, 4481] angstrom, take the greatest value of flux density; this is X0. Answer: 7.247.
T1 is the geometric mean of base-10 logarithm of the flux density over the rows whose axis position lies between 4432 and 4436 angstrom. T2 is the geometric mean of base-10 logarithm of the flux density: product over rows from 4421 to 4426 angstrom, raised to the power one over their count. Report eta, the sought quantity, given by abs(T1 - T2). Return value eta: 0.04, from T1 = 0.91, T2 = 0.943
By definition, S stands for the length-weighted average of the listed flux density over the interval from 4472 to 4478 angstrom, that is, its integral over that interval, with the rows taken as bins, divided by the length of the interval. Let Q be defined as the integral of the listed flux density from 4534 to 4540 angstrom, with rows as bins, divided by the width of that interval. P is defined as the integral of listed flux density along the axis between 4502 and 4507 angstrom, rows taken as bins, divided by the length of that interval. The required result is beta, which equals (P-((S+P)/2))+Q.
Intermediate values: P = 7.0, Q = 5.9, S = 7.2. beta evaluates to 5.8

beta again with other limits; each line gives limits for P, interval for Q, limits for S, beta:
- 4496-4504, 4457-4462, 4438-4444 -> 6.9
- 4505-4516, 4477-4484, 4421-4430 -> 6.2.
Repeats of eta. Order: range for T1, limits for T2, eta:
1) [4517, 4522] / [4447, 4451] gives 0.12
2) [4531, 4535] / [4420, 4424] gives 0.17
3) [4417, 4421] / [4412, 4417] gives 0.03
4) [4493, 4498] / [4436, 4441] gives 0.04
